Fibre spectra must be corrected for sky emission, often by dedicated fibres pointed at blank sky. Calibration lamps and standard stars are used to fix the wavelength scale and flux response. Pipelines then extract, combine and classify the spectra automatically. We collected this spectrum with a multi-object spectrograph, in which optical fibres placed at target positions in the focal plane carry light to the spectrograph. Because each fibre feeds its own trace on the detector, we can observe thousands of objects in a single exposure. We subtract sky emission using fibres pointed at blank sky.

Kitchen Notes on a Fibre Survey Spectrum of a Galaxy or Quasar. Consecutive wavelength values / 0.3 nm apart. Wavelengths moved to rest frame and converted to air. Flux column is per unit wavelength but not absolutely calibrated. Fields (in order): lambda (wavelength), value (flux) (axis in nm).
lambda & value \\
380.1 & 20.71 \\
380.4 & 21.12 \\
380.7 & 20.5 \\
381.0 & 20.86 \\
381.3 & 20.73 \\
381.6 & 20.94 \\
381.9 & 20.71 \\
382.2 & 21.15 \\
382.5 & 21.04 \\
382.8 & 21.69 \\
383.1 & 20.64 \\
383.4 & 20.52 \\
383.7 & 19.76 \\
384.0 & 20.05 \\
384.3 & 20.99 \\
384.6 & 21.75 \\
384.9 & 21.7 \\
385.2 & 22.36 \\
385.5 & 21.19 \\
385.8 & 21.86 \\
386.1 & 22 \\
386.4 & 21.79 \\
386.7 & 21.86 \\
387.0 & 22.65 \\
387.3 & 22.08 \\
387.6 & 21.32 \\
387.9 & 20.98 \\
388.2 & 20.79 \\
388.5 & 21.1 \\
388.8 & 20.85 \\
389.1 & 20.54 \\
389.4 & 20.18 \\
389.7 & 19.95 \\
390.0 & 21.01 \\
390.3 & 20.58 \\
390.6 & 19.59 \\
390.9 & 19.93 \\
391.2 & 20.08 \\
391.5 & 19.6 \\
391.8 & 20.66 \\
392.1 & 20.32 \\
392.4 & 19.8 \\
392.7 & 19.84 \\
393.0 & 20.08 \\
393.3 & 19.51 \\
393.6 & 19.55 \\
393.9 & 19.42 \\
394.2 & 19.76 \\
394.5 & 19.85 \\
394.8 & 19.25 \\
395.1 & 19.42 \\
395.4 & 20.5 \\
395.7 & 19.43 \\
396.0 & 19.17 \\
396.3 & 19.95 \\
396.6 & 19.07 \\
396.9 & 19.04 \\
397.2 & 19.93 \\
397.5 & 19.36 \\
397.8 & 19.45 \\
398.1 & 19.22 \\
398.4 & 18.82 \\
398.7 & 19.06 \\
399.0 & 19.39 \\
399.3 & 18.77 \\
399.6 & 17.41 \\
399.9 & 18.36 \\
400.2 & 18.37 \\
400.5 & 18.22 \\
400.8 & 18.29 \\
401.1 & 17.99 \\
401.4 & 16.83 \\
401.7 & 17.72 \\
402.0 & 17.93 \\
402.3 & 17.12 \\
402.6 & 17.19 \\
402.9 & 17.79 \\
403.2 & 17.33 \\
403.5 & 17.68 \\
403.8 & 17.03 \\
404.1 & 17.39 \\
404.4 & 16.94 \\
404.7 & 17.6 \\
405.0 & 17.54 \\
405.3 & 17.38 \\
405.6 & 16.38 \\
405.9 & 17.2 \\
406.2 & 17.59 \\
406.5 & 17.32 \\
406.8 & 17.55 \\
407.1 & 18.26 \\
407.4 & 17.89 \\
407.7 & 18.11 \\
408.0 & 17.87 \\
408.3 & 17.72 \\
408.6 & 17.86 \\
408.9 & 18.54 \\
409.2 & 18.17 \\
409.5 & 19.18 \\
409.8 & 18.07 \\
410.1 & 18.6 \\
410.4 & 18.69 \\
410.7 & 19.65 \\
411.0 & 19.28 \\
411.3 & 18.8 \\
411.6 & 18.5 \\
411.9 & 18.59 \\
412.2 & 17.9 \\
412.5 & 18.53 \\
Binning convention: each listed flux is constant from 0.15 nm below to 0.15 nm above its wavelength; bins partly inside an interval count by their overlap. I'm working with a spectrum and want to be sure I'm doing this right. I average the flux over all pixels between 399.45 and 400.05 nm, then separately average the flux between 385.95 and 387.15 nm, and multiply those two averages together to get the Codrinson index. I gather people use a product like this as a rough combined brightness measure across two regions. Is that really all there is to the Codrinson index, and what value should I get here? 395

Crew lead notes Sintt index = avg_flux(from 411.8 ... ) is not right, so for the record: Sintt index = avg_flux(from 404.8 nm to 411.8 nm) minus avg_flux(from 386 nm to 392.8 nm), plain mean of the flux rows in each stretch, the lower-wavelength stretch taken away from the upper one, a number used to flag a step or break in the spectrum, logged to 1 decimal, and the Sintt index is -2.7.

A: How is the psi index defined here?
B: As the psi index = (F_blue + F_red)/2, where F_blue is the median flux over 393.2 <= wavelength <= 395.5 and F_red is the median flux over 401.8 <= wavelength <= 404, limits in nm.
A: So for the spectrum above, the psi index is 18.4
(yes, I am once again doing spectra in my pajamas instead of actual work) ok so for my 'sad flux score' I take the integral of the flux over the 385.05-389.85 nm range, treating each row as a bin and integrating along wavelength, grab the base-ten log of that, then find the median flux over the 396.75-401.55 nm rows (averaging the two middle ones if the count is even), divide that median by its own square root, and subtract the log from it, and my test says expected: 2.32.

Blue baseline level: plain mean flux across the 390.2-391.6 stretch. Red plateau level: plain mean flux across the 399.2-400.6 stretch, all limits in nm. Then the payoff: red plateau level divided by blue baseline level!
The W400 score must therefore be 0.913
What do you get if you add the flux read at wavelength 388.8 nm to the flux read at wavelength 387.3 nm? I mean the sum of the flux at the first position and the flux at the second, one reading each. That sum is 43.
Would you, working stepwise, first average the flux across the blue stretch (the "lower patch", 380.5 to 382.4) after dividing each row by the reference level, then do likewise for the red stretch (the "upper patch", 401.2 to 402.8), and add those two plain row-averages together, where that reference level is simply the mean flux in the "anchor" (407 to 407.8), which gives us 2.11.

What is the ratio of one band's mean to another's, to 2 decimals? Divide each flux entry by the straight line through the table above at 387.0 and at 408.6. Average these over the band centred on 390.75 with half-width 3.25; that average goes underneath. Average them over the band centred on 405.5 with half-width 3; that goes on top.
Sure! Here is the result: 1.02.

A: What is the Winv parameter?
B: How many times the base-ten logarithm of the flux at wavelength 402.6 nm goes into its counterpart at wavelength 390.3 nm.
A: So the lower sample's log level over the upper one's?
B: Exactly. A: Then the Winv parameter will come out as 1.06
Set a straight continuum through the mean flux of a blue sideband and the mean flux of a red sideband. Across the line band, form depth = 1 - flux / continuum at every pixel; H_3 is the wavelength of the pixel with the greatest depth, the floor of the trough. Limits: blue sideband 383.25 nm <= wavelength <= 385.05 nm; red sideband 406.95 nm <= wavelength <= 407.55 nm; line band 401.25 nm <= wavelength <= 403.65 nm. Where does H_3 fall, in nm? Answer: 401.4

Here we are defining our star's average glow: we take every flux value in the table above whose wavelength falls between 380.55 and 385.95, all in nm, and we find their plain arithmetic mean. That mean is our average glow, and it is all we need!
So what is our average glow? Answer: 21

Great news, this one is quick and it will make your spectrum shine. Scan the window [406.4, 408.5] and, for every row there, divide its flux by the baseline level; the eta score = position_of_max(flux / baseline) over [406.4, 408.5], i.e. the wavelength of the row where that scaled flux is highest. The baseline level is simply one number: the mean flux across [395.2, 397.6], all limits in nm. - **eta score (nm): 407.1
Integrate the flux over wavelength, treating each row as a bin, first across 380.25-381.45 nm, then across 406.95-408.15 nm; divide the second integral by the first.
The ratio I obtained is 0.87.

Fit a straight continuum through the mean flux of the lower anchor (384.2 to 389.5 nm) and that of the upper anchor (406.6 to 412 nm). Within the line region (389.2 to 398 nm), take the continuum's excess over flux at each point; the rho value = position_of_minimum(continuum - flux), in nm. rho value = 395.4 nm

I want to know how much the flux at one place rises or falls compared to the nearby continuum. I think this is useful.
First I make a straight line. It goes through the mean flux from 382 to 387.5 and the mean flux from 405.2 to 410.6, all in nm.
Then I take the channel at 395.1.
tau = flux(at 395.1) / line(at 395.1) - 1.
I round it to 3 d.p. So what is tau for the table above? -0.021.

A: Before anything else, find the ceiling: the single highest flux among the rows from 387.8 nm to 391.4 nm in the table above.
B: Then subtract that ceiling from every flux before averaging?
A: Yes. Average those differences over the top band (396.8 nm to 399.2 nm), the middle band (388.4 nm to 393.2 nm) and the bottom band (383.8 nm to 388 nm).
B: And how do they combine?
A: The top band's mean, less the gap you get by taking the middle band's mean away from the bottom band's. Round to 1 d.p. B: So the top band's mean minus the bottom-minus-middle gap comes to -3.2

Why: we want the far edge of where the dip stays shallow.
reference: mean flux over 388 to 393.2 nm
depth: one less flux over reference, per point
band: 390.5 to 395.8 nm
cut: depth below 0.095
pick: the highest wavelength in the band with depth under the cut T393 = 395.7 nm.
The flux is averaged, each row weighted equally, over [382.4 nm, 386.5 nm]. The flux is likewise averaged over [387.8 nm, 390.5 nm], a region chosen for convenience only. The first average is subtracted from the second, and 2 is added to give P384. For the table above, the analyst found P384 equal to 1.4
